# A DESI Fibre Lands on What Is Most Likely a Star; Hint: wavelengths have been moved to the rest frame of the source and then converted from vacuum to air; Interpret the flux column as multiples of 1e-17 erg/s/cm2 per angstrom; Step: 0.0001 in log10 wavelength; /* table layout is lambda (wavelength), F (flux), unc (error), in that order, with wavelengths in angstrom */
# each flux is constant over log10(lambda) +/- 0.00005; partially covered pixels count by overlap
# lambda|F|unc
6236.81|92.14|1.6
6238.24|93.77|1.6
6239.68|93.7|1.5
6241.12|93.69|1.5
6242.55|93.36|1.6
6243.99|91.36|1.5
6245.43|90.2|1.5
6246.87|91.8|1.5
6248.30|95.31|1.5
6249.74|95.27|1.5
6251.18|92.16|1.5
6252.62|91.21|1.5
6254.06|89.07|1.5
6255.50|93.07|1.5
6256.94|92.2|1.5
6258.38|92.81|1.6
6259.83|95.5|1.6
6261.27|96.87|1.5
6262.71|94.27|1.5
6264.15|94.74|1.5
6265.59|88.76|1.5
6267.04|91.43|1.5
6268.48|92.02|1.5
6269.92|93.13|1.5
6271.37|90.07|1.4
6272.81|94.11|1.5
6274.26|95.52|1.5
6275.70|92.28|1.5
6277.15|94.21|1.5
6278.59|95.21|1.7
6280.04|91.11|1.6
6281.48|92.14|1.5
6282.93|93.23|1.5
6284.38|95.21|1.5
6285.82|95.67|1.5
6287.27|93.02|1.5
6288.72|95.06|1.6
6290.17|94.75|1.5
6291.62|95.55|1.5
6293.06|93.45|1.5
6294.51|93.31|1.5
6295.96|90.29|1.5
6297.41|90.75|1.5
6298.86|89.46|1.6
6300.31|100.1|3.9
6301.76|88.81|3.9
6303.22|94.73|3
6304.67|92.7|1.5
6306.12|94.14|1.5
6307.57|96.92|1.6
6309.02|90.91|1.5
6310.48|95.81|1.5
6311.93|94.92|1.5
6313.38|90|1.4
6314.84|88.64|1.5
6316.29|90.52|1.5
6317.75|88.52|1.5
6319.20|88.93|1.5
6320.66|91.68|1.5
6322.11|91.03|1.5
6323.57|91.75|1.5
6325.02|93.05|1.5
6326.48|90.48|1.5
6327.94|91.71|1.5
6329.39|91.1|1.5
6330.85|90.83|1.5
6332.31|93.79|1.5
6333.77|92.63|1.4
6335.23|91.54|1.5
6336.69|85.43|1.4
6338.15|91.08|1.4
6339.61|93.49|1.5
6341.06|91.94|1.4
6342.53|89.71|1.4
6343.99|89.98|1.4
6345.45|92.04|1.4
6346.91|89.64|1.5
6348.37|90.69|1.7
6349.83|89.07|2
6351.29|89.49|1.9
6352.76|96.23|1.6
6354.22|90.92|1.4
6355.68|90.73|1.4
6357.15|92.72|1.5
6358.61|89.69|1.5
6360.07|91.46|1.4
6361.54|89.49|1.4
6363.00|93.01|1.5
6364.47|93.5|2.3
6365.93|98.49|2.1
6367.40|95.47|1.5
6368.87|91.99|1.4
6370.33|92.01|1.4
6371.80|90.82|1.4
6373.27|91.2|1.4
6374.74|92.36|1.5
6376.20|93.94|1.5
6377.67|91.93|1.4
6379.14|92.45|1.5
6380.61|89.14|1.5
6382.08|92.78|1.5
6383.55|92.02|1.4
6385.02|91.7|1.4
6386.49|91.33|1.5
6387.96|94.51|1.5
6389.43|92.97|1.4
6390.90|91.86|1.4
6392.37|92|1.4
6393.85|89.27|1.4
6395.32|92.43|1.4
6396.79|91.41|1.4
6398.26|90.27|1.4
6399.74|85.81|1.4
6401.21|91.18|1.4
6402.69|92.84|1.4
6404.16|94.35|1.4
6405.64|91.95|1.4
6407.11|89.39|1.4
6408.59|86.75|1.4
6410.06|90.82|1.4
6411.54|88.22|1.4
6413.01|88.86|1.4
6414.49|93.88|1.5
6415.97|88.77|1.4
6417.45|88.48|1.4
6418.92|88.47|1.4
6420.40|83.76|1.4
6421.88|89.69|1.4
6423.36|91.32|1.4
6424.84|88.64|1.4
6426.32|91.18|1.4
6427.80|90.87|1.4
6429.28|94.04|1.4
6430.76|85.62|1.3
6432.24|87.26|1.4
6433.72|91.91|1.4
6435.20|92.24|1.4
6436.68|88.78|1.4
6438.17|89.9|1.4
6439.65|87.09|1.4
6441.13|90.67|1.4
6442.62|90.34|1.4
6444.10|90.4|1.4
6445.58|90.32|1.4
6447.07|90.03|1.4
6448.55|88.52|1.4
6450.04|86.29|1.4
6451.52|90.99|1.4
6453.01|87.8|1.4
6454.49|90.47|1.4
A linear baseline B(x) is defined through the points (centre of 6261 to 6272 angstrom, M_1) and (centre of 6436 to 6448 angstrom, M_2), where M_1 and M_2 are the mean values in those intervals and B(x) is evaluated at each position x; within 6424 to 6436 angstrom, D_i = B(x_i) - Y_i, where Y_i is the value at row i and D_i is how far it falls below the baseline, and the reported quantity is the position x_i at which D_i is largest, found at 6430.76 angstrom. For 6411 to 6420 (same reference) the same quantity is 6411.54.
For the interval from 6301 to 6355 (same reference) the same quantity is 6336.69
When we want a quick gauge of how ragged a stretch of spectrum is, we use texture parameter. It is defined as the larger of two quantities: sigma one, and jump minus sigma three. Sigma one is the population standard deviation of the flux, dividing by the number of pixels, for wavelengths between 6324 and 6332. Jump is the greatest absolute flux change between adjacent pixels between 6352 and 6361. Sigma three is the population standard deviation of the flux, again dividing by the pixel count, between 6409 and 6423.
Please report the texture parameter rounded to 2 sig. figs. 2.8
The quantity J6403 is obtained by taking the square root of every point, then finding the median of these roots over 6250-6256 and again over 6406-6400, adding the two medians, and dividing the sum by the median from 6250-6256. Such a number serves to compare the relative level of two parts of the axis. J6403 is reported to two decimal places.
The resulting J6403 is 2.00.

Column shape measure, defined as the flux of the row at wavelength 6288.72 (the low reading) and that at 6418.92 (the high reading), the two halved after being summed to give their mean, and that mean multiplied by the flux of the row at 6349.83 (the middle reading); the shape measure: 8174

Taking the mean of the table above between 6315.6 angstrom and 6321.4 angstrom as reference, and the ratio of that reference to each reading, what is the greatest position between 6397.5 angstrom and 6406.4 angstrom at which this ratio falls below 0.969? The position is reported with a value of 6404.16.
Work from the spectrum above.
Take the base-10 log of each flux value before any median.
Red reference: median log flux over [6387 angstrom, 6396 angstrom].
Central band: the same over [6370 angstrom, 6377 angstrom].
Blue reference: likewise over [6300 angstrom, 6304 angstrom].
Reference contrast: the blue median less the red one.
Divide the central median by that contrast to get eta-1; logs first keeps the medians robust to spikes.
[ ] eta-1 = 168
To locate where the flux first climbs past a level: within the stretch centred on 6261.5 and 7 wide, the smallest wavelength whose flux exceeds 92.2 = 6258.38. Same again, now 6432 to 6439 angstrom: 6435.20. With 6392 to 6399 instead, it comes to 6395.32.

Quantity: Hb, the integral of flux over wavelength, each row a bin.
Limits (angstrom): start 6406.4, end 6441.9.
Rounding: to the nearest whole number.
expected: 3175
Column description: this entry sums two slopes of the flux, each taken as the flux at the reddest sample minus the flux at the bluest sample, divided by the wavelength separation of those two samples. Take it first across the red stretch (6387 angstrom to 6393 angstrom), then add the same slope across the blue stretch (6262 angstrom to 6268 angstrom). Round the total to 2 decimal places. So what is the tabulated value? -1.23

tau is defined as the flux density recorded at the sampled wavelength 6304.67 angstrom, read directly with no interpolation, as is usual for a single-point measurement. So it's 92.7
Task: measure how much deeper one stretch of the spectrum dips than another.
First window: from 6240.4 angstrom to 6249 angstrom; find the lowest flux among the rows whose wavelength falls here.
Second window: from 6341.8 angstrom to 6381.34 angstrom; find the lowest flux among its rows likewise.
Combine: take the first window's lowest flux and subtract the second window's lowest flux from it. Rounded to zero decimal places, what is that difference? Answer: 1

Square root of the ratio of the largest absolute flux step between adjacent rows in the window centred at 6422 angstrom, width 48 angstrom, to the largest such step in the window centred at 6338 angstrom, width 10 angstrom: 1.17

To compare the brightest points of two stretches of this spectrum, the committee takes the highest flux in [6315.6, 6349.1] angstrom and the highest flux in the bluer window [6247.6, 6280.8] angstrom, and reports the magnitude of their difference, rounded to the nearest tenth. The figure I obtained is 3.1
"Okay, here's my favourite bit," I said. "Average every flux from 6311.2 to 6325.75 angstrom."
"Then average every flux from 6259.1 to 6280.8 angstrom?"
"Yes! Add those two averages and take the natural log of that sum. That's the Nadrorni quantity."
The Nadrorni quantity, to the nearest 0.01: 5.22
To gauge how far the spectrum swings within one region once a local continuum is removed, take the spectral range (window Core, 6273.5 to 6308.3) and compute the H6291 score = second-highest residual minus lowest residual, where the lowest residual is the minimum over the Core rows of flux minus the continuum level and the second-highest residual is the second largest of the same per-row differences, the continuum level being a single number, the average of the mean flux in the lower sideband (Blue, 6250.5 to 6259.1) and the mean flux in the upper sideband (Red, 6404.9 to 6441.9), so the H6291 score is 8.1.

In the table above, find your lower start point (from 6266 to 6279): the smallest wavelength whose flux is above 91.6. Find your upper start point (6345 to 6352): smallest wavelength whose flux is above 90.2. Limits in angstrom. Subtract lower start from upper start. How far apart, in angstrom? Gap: 77.0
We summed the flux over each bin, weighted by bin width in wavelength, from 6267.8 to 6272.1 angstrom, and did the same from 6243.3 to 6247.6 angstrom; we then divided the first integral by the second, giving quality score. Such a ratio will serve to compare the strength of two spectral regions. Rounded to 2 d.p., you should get 1.01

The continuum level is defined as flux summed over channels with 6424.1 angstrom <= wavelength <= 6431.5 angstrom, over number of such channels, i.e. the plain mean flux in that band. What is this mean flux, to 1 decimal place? 90.1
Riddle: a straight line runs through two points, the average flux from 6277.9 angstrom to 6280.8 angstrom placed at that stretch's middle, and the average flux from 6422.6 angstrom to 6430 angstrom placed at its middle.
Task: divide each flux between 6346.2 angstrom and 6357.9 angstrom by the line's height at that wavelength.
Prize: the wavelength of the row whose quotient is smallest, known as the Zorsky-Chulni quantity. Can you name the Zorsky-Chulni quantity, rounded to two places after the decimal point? 6349.83 angstrom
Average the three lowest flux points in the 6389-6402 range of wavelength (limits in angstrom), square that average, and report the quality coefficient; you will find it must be 7823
